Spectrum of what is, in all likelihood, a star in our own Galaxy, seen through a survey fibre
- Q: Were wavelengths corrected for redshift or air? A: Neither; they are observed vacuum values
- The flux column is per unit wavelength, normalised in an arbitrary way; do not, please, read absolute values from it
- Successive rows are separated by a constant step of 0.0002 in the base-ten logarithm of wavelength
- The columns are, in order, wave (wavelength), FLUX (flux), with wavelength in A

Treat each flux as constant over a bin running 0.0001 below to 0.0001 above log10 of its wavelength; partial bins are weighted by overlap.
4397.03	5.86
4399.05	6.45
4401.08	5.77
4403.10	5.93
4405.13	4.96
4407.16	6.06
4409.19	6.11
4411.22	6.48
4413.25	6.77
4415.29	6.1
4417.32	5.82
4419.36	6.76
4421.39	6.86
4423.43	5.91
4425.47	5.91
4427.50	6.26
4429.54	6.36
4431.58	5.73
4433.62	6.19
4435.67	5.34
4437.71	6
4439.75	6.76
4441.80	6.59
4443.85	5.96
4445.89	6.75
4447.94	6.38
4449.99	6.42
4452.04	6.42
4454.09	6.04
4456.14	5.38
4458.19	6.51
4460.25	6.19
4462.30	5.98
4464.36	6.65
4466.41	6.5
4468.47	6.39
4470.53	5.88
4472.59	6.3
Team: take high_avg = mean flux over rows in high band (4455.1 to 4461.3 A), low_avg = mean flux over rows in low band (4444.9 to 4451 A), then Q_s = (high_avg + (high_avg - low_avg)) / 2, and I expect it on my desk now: 2.77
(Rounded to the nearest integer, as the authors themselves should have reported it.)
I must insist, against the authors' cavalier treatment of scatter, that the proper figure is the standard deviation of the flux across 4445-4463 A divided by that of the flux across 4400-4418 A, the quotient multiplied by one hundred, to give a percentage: 79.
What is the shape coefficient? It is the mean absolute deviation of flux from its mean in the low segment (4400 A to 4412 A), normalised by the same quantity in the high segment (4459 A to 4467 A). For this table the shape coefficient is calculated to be 1.41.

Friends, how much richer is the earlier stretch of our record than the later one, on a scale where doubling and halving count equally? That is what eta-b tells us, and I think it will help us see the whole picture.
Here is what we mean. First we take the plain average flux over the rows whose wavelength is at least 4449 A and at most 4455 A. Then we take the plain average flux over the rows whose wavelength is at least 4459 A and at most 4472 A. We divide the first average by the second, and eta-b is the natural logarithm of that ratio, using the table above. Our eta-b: 0.00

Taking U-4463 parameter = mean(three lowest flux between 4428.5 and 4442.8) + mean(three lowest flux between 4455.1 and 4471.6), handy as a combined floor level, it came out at 11.4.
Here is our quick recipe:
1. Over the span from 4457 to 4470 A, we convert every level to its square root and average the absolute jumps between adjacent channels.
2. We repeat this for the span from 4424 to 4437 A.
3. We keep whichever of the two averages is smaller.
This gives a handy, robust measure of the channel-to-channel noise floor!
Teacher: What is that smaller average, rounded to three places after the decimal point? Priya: 0.058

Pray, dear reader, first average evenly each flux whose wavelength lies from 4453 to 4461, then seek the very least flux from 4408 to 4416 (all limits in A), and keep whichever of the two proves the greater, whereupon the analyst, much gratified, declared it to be 6.10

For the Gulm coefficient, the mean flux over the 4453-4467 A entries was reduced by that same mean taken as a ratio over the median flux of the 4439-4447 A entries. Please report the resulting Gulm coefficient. 5.25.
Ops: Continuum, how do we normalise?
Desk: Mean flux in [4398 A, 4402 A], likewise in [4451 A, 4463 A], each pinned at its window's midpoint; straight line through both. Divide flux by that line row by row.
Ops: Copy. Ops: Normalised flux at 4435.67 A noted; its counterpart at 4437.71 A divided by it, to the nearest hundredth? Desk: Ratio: 1.12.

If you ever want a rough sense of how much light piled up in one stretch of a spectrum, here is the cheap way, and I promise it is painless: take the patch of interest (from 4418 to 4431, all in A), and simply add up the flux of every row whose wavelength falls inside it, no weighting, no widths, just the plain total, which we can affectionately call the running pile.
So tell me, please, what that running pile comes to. 38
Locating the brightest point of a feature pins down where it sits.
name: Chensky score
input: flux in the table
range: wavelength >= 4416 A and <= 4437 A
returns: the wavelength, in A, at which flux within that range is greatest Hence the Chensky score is 4421.39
